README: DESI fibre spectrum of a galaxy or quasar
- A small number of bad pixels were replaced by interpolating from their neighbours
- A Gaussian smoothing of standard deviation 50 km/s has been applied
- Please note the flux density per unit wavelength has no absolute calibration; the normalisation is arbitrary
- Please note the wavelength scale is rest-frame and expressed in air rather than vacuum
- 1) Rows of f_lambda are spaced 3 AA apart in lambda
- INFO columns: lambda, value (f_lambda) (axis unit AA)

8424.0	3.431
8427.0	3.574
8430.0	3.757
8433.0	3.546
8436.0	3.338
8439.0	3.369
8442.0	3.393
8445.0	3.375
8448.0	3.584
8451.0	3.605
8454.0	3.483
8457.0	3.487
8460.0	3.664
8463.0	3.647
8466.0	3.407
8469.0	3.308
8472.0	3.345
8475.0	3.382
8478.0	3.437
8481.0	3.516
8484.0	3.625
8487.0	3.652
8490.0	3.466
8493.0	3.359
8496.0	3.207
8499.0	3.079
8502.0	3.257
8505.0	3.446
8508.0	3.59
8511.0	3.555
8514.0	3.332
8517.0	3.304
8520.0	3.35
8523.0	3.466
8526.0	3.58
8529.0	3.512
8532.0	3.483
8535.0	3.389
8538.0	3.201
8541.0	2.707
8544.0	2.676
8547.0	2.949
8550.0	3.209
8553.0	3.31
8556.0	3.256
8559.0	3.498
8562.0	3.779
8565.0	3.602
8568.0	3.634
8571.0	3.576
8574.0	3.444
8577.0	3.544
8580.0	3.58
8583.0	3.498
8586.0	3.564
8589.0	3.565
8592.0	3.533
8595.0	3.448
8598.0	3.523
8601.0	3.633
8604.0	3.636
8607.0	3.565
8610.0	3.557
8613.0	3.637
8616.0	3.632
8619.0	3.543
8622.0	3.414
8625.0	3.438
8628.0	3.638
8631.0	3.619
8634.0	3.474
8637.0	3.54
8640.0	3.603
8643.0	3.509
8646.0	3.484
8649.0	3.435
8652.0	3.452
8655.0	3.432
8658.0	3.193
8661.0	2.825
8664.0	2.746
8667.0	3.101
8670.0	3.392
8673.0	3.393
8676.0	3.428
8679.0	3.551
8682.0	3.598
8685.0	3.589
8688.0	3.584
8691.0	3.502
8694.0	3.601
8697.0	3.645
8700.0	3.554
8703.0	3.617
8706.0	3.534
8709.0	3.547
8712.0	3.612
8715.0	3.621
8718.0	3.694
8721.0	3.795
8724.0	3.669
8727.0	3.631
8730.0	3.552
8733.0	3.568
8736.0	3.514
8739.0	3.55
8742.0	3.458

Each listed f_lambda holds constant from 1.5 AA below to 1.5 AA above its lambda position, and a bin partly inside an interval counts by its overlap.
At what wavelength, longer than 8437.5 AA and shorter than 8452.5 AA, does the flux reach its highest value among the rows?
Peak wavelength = 8451.0 AA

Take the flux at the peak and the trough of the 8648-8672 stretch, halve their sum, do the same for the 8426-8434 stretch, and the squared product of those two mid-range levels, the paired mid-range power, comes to 128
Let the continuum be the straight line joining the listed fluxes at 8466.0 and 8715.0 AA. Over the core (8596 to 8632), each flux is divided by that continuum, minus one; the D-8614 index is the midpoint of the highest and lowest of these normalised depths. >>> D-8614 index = -0.002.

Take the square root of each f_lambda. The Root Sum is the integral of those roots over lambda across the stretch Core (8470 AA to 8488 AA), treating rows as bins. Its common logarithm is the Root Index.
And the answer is 1.53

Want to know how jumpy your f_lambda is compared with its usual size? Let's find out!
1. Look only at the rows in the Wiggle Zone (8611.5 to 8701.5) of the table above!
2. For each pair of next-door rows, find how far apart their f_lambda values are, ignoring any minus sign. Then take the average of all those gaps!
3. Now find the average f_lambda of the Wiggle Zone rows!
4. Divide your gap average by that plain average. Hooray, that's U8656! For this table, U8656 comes 0.028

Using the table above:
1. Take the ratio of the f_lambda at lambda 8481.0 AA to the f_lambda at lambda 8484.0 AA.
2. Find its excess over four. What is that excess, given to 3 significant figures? -3.03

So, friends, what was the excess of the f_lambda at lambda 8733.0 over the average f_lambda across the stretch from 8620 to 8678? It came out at 0.19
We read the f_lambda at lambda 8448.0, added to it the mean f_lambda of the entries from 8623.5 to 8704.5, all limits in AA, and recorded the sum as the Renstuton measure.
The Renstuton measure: 7.03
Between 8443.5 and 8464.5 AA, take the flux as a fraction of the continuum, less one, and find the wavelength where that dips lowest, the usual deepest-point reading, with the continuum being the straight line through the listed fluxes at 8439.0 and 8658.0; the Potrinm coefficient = 8445.0 AA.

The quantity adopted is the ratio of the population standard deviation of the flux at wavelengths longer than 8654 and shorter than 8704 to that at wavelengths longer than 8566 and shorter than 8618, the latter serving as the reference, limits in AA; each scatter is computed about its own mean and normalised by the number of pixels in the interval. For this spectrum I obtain 4.5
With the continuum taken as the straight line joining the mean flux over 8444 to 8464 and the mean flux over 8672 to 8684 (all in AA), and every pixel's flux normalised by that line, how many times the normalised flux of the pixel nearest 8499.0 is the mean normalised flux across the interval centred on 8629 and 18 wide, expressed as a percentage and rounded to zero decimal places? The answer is 115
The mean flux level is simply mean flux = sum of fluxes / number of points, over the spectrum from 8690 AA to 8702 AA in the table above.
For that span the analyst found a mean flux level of 3.58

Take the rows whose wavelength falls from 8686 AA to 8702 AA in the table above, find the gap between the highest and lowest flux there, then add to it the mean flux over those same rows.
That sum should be 3.72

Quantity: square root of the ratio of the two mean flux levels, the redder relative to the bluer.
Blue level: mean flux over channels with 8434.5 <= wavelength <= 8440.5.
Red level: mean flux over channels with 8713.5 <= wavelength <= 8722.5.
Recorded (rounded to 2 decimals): 1.05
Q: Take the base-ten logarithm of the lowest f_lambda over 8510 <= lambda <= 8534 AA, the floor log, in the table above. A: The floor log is 0.52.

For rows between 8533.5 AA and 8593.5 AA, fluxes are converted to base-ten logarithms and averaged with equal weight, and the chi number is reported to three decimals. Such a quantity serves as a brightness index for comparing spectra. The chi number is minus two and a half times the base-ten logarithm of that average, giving 0.696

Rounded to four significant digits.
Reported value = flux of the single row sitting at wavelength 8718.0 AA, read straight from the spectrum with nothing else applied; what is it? 3.694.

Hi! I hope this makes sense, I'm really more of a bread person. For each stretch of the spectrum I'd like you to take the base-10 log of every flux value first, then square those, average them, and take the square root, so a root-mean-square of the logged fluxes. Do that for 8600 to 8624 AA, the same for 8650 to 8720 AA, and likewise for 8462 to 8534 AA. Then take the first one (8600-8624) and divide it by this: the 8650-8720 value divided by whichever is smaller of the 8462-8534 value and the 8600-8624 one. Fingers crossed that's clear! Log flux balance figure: 0.552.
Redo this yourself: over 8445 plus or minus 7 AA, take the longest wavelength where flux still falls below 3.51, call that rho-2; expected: 8445.0 AA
